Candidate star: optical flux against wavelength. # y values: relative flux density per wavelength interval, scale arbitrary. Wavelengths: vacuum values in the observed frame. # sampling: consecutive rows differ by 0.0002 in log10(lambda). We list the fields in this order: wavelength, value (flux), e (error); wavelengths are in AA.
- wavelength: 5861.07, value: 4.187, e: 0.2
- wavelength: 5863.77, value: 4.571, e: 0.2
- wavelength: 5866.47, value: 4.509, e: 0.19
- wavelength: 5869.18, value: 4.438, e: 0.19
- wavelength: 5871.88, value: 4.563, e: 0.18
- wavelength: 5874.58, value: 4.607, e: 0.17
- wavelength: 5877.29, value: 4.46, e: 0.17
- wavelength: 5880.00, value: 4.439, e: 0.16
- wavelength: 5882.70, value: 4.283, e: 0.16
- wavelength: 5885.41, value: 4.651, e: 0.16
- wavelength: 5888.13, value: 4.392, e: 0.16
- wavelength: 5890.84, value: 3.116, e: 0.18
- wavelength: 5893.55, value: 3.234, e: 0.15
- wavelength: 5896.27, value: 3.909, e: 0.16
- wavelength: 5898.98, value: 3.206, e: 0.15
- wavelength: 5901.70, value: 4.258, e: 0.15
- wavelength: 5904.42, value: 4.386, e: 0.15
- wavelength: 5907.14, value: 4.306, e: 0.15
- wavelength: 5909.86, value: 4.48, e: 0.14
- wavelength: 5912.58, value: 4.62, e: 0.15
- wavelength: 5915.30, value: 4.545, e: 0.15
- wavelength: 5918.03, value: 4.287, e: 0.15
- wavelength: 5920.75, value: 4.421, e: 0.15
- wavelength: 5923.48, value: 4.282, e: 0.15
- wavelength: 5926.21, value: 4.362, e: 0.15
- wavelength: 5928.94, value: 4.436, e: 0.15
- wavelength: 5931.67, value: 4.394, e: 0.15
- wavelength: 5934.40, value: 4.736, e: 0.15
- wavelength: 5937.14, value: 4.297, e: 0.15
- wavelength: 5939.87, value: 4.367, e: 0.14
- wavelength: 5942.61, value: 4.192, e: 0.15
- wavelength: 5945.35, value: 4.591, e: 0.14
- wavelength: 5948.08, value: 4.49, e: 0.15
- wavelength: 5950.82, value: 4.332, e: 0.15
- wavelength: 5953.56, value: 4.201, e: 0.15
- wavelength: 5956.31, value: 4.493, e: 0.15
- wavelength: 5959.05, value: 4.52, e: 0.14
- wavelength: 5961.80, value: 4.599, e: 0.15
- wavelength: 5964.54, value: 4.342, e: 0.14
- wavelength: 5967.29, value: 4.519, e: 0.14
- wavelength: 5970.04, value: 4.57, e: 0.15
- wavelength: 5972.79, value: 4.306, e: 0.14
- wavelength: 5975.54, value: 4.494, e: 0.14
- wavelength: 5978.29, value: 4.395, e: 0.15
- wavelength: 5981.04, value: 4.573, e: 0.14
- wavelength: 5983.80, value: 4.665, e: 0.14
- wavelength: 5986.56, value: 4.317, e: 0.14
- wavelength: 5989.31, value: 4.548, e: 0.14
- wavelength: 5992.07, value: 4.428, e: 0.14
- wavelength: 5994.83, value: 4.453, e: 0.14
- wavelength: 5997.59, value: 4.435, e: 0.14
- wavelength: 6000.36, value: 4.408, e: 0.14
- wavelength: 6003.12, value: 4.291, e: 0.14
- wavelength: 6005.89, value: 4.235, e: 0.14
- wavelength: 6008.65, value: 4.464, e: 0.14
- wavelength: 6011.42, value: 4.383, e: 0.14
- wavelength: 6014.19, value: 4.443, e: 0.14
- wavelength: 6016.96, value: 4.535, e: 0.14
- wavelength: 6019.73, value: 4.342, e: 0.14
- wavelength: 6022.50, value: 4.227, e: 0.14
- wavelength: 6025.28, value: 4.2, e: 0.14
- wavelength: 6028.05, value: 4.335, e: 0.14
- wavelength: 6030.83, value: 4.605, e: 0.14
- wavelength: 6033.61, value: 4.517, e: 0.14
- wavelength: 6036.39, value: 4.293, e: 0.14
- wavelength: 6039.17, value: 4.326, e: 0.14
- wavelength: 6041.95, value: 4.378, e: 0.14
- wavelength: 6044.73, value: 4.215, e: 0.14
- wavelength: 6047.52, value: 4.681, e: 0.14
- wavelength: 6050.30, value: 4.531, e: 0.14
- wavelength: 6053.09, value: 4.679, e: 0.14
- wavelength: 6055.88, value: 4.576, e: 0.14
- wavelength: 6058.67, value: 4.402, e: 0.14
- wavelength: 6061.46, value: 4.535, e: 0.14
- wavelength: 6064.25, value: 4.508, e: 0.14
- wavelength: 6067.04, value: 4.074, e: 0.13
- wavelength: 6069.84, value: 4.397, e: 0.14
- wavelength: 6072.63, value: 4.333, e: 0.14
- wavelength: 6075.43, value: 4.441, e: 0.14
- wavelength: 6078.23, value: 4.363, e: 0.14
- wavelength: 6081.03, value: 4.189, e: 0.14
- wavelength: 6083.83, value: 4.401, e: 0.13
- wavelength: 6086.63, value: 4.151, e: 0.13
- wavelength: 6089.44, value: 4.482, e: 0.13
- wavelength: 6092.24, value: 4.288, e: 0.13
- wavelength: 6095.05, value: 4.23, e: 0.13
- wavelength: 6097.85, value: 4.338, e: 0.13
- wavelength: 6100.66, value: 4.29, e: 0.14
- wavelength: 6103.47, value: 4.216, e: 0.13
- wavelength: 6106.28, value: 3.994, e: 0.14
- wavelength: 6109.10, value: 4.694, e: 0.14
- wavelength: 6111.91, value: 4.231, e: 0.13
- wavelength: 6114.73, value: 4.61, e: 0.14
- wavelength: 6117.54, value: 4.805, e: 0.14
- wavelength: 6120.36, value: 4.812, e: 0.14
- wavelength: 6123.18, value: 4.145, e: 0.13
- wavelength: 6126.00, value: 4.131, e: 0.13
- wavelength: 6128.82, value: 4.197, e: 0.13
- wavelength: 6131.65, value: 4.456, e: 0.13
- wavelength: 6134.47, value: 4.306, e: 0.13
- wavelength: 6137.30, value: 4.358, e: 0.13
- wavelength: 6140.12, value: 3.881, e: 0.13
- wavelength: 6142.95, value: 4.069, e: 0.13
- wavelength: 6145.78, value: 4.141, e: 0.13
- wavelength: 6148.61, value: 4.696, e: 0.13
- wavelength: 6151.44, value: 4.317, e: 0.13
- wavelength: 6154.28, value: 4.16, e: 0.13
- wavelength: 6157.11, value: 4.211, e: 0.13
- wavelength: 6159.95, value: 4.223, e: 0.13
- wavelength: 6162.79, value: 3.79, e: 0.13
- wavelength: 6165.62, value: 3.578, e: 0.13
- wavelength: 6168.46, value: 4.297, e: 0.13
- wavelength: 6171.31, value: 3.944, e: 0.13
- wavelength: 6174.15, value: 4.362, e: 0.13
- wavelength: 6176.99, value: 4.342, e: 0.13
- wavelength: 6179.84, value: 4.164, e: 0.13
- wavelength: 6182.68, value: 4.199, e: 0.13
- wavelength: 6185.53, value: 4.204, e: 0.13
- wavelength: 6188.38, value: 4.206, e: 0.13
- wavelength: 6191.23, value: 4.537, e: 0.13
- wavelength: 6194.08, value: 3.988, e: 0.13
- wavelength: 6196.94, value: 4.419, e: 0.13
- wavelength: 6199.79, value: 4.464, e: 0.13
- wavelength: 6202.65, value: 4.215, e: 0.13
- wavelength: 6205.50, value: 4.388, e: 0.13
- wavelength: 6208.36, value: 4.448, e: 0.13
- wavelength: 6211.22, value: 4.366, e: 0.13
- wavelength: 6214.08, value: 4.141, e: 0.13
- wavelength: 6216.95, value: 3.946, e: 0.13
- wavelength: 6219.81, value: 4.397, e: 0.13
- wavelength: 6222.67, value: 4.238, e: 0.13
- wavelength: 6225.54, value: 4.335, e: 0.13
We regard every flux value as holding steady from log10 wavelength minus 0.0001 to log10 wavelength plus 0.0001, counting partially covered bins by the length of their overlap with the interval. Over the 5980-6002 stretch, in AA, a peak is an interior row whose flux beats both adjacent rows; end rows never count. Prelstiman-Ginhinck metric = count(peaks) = 3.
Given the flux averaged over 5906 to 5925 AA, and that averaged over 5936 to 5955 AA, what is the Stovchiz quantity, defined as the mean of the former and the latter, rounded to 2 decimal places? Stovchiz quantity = 4.39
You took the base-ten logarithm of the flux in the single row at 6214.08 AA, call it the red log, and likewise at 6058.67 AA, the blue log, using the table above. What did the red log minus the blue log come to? -0.03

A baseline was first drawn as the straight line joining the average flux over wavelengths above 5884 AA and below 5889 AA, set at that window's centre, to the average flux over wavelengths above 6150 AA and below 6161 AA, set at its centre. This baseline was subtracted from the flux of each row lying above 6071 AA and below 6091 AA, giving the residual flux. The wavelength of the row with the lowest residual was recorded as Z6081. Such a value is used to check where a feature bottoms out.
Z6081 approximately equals 6086.63 AA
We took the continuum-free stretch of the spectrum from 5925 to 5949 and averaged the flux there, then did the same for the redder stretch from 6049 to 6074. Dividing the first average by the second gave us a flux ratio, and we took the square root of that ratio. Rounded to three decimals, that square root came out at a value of 0.998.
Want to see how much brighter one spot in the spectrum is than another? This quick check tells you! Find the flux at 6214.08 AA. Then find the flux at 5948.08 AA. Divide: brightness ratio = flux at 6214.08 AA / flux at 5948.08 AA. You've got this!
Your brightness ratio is 0.92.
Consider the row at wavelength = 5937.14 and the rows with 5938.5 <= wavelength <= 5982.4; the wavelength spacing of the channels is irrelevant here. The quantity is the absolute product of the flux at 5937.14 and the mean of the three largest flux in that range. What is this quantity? 19.7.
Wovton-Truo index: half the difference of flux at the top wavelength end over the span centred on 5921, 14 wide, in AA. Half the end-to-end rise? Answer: -0.09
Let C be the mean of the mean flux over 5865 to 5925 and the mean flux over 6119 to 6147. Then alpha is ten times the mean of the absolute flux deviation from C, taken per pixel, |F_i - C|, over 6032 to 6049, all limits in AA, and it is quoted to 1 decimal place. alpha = 1.7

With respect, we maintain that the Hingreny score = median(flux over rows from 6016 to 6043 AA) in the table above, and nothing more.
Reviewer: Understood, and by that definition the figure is 4.34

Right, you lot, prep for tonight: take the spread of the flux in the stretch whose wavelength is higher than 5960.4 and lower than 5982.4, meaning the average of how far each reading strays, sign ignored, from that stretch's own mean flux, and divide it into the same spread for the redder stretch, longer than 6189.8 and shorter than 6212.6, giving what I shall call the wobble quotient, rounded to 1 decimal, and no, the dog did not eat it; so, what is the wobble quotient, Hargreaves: 1.3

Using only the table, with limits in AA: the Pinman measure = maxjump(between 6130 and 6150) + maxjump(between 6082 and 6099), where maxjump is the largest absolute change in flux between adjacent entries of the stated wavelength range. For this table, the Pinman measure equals 0.89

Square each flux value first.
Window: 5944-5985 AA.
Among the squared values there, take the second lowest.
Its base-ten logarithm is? 1.27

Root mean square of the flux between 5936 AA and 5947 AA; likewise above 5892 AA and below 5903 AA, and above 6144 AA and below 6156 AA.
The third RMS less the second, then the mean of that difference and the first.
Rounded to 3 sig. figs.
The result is 2.51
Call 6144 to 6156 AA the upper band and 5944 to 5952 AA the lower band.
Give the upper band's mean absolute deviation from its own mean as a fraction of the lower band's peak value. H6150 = 0.040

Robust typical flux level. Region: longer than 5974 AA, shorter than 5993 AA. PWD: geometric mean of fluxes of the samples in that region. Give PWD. 4.49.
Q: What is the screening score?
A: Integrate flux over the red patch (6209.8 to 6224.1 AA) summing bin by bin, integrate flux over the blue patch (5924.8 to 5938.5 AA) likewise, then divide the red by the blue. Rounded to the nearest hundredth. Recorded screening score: 0.99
